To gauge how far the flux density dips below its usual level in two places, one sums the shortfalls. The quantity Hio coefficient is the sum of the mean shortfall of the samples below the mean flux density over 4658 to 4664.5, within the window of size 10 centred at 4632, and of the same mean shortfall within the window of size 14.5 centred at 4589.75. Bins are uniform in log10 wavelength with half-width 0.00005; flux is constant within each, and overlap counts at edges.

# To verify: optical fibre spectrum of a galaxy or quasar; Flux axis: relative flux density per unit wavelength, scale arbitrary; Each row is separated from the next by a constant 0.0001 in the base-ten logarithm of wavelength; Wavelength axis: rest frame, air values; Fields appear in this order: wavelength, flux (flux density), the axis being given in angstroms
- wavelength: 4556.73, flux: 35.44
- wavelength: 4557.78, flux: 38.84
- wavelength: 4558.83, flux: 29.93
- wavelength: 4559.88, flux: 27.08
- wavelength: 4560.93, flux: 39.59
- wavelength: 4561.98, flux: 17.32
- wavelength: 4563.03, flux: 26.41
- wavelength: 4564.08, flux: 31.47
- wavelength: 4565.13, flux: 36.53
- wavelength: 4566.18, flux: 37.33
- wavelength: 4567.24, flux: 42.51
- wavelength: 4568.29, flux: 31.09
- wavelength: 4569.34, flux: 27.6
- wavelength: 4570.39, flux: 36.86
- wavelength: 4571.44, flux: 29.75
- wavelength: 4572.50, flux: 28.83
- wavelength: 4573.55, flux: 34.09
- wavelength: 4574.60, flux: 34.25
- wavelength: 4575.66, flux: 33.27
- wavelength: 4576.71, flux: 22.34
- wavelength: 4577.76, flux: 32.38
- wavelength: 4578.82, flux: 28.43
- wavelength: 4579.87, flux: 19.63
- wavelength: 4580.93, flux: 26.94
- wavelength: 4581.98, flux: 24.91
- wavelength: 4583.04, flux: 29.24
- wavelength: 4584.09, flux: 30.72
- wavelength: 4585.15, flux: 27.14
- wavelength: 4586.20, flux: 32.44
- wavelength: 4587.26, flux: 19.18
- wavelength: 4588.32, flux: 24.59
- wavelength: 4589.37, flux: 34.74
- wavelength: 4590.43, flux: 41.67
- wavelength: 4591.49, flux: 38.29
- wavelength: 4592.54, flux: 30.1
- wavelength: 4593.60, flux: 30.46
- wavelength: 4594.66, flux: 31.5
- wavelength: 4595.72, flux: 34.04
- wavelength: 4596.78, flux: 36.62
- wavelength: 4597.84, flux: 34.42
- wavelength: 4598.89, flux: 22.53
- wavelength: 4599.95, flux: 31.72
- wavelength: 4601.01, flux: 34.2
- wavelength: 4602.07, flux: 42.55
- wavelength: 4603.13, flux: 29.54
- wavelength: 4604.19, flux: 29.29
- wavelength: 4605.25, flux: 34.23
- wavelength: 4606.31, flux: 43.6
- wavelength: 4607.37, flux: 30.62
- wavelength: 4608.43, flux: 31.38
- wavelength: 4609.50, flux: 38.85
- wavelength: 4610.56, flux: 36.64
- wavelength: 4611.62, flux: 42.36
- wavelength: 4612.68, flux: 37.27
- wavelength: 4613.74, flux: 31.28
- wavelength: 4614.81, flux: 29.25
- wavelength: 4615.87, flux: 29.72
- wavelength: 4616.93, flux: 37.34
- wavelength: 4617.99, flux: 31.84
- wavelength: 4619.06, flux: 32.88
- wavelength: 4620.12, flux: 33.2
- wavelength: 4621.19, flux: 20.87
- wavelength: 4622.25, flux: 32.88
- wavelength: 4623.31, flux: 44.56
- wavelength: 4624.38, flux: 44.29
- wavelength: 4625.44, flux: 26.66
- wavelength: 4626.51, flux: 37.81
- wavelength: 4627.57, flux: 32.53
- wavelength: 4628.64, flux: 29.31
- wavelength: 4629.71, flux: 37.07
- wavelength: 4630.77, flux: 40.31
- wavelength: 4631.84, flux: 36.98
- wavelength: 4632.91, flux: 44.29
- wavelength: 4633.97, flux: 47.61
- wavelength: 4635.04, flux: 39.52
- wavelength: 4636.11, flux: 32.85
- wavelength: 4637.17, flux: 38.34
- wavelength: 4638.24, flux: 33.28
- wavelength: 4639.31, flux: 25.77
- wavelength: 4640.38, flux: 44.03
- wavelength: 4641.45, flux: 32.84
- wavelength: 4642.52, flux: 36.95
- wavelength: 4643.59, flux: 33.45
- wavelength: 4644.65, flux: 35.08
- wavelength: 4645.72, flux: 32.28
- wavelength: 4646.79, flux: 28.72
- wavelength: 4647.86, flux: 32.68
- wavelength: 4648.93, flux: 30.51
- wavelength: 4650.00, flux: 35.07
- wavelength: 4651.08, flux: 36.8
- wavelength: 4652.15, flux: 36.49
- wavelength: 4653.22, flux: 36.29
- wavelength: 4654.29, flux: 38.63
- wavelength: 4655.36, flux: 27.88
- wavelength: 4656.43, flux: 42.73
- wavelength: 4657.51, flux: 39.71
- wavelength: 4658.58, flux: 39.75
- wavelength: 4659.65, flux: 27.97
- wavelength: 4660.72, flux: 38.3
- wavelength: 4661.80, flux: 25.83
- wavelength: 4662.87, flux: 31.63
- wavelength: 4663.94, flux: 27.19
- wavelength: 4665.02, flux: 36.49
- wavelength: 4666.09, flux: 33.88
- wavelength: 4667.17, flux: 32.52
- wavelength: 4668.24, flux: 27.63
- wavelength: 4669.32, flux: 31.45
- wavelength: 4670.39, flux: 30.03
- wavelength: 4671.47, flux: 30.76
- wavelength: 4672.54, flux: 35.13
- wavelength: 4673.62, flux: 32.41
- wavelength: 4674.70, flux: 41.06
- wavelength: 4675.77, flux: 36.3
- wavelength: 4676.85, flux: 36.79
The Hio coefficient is -6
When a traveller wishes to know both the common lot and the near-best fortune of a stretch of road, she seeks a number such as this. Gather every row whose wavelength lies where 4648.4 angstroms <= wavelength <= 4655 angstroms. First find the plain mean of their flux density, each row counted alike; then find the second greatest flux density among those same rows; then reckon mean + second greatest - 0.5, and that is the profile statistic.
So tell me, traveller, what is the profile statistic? 72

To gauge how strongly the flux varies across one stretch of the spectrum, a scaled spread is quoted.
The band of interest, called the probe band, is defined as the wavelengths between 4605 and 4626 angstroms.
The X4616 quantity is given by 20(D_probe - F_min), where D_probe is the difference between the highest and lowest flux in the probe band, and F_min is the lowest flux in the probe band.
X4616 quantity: 56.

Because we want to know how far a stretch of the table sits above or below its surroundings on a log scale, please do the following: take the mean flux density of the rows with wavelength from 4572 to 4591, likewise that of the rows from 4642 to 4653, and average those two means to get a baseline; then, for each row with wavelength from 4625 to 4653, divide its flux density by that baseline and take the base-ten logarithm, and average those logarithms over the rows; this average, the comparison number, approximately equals 0.045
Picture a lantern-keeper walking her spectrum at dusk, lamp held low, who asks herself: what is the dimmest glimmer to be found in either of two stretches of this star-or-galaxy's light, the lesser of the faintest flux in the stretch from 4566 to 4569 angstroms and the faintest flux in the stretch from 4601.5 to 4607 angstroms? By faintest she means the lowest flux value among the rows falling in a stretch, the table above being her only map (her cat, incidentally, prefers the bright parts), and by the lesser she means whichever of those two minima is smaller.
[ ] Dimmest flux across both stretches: 29.3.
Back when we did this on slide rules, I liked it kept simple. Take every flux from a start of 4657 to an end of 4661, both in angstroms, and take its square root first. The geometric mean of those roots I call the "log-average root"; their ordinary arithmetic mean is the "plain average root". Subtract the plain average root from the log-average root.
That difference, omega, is -0.016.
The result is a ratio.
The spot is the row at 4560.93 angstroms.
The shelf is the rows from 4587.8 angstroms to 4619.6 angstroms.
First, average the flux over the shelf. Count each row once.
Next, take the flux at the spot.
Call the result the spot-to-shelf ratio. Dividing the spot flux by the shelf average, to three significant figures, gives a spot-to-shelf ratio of 1.17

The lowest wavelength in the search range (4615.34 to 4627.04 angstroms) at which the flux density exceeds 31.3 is 4616.93 angstroms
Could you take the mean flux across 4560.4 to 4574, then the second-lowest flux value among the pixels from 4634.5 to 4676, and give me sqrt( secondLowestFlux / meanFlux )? 0.89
